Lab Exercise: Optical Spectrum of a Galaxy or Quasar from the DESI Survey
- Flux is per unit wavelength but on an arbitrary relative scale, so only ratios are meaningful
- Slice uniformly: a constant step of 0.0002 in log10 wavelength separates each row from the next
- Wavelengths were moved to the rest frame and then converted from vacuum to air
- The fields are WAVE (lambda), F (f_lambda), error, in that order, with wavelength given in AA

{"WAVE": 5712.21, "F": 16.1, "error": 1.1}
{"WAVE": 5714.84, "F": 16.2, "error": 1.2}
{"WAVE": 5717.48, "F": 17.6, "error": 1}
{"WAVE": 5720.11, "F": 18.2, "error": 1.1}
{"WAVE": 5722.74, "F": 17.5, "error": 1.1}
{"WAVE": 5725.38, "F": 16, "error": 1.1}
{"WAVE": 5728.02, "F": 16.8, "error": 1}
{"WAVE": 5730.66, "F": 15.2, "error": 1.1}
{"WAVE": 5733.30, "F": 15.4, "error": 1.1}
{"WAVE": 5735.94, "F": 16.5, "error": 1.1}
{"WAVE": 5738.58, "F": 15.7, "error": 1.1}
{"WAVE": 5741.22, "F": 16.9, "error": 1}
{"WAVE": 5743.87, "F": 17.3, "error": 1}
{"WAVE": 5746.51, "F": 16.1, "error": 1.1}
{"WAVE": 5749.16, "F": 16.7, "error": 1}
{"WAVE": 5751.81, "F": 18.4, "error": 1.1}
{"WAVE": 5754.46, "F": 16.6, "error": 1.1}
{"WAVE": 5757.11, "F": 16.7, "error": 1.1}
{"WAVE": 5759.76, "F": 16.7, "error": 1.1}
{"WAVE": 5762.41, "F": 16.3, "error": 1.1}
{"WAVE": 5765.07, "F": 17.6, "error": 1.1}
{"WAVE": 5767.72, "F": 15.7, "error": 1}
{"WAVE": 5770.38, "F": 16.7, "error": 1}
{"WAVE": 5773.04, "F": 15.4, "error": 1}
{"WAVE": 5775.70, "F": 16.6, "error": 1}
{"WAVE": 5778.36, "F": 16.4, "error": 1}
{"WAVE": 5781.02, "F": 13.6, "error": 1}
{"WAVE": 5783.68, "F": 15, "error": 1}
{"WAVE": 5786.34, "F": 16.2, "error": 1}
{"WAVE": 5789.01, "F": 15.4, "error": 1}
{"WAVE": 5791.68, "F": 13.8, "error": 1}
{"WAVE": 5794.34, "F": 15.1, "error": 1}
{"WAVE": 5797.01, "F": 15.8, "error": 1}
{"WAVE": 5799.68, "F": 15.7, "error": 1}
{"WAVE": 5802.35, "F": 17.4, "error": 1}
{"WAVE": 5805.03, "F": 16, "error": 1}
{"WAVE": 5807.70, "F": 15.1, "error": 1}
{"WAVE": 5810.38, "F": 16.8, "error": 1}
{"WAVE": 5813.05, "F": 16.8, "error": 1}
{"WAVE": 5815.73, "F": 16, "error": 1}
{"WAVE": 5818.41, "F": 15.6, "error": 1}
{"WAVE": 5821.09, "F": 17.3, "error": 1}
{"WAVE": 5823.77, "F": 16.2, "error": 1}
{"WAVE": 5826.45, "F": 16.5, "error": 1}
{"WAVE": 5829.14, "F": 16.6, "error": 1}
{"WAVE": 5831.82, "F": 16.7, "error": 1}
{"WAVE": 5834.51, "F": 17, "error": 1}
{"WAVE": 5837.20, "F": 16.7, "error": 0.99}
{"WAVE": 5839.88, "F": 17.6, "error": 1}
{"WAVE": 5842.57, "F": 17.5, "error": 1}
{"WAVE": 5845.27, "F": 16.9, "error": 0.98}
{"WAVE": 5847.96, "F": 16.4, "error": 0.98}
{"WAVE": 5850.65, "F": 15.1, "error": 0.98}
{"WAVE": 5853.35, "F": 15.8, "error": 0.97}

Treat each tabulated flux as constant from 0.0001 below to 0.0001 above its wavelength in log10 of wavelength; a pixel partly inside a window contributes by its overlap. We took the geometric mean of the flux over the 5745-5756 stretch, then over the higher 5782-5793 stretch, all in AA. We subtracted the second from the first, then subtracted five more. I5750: -3.1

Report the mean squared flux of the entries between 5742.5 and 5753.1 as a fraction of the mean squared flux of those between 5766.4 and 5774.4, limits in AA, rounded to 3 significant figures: 1.16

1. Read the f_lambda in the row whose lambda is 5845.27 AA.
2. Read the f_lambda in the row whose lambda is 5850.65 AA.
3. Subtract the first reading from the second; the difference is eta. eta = -1.8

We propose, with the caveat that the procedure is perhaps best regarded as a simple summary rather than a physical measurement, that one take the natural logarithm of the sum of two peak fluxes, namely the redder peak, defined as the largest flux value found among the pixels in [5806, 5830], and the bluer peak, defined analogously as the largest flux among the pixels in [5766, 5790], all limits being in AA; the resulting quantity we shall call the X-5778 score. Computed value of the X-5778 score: 3.53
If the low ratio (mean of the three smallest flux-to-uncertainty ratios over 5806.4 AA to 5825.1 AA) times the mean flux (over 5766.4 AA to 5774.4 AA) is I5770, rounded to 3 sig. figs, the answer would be 248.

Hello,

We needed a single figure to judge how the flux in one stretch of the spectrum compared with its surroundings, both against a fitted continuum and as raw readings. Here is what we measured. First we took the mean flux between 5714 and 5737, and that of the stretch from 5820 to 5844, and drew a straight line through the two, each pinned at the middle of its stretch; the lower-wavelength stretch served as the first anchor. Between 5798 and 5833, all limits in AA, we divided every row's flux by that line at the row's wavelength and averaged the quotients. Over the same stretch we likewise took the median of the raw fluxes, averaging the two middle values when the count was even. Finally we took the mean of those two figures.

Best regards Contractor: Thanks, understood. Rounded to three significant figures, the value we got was 8.74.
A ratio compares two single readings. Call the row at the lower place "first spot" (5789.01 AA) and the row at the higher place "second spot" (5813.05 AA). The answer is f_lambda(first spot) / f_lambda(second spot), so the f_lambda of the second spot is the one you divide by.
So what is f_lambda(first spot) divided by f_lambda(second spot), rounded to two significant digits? 0.92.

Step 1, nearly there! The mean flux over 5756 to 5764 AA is 16.6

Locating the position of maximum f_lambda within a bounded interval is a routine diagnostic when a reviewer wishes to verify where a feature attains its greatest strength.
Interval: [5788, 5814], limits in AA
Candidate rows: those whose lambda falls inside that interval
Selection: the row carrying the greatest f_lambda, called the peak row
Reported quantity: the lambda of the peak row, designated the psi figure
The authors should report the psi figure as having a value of 5802.35 AA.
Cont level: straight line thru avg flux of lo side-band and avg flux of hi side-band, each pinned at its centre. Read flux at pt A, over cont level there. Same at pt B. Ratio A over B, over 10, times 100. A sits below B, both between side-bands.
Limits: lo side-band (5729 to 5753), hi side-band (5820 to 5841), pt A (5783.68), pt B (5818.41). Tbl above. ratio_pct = 9.7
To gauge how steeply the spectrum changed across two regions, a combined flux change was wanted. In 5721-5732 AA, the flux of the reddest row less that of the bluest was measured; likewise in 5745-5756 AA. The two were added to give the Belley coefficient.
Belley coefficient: -1.8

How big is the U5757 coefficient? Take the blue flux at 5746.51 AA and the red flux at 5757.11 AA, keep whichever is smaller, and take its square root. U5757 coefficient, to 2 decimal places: 4.01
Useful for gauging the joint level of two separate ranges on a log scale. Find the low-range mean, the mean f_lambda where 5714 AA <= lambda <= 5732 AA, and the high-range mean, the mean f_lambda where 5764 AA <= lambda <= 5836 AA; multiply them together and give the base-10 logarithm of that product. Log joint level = 2.43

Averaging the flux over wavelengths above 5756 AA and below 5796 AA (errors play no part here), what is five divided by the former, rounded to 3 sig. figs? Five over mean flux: 0.316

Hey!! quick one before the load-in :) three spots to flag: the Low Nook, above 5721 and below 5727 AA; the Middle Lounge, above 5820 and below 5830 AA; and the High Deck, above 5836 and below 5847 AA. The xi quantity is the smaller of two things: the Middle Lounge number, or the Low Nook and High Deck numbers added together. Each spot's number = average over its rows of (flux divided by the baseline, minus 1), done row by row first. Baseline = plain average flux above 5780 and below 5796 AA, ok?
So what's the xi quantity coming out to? 0.12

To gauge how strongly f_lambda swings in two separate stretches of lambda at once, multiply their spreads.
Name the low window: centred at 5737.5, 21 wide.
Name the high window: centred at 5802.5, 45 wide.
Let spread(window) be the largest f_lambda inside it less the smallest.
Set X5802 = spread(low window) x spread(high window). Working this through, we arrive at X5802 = 8.0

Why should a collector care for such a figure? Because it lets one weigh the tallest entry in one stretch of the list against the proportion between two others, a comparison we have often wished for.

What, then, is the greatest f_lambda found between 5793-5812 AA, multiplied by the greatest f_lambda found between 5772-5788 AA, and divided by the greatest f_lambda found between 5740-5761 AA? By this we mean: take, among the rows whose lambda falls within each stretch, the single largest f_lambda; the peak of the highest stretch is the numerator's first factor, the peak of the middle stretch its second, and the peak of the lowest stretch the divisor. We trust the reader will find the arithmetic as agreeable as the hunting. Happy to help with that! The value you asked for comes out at 15.7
